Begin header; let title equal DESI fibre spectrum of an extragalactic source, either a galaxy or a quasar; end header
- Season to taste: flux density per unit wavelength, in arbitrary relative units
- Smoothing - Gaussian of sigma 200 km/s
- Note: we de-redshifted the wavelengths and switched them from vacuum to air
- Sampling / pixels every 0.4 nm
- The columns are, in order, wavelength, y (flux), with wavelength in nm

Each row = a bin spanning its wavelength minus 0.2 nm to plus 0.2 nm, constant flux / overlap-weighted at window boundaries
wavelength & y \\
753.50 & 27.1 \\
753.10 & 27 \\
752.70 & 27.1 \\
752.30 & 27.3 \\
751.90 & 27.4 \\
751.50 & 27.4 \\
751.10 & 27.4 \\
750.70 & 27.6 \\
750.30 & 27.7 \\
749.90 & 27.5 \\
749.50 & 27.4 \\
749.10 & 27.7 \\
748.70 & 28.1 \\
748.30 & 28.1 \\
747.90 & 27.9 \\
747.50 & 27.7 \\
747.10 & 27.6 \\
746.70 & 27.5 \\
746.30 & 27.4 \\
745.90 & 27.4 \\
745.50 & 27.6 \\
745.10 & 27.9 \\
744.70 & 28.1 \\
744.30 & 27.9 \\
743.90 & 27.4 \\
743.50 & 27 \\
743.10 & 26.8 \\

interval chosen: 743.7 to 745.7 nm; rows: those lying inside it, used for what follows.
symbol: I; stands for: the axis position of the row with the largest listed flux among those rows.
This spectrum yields 744.70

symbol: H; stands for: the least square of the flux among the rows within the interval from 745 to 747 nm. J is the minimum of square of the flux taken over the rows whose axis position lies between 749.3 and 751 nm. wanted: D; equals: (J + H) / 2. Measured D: 751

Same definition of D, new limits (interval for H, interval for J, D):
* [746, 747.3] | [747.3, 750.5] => 751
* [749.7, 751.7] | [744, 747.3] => 751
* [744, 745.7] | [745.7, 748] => 756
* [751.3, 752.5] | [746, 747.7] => 748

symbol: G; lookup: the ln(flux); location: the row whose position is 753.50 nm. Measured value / 3.30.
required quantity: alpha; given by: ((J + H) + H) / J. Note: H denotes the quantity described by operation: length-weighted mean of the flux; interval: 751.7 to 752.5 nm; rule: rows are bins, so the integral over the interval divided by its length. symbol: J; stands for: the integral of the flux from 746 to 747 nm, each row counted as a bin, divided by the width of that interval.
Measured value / 2.99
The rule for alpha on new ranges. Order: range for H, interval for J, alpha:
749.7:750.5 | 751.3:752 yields 3.01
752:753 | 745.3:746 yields 2.98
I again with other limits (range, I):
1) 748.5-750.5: 748.70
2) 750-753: 750.30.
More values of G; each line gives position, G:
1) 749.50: 3.31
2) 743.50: 3.30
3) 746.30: 3.31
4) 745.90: 3.31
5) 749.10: 3.32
